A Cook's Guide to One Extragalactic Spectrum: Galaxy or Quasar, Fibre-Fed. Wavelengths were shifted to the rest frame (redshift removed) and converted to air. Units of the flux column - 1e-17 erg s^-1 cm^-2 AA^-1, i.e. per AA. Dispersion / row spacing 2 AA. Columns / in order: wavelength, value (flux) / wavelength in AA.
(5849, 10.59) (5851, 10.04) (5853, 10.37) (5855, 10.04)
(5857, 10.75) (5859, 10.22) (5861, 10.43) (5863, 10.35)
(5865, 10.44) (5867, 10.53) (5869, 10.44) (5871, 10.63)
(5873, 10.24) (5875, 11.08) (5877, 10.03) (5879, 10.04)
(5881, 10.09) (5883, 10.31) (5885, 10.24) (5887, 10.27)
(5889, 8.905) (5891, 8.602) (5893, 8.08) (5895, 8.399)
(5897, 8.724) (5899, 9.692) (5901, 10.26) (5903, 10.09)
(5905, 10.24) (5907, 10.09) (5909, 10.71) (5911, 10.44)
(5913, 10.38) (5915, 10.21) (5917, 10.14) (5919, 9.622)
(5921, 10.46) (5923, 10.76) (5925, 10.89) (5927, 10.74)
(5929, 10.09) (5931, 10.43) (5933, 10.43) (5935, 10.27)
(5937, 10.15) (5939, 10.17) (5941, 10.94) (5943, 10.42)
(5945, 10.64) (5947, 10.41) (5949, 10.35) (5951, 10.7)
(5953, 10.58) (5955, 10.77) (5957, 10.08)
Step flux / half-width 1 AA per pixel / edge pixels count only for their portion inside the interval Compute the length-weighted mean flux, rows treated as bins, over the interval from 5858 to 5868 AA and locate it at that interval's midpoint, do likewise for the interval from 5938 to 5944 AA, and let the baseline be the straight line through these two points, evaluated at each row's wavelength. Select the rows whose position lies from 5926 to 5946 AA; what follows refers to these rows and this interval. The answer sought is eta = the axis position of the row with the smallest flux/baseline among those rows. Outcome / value 5929 AA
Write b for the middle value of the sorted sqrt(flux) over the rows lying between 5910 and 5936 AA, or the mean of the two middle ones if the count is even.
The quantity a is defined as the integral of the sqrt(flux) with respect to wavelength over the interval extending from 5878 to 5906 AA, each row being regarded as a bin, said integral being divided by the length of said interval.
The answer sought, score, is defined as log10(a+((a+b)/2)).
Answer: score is 0.7959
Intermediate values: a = 3.090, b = 3.23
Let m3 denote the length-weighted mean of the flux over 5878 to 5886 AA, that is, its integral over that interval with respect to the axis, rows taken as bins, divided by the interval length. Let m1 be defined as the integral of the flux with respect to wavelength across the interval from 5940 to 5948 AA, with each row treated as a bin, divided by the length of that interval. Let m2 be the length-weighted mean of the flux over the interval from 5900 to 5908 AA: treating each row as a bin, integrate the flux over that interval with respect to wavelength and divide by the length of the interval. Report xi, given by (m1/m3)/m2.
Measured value 0.103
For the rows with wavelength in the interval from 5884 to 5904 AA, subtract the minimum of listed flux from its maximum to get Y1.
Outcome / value 2.19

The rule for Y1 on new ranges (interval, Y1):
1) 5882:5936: 2.81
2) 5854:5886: 1.05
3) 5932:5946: 0.79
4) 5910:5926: 1.27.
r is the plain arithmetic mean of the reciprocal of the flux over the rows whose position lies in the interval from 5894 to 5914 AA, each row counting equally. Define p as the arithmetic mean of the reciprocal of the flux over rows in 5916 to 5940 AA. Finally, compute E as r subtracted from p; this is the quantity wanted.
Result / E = -0.005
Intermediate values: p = 0.097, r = 0.102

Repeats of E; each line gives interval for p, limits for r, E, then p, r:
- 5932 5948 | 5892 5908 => -0.011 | 0.096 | 0.107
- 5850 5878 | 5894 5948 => -0.002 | 0.096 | 0.098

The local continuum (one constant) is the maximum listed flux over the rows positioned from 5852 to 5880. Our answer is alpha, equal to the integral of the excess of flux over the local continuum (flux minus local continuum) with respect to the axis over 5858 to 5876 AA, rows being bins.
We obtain -10.7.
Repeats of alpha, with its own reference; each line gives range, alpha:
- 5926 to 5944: -12.2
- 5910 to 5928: -12.2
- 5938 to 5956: -9.5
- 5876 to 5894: -26.3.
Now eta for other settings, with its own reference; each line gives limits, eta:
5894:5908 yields 5895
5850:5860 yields 5855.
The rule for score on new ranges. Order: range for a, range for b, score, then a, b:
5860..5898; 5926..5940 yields 0.8003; 3.141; 3.20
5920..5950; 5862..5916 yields 0.8099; 3.237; 3.20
